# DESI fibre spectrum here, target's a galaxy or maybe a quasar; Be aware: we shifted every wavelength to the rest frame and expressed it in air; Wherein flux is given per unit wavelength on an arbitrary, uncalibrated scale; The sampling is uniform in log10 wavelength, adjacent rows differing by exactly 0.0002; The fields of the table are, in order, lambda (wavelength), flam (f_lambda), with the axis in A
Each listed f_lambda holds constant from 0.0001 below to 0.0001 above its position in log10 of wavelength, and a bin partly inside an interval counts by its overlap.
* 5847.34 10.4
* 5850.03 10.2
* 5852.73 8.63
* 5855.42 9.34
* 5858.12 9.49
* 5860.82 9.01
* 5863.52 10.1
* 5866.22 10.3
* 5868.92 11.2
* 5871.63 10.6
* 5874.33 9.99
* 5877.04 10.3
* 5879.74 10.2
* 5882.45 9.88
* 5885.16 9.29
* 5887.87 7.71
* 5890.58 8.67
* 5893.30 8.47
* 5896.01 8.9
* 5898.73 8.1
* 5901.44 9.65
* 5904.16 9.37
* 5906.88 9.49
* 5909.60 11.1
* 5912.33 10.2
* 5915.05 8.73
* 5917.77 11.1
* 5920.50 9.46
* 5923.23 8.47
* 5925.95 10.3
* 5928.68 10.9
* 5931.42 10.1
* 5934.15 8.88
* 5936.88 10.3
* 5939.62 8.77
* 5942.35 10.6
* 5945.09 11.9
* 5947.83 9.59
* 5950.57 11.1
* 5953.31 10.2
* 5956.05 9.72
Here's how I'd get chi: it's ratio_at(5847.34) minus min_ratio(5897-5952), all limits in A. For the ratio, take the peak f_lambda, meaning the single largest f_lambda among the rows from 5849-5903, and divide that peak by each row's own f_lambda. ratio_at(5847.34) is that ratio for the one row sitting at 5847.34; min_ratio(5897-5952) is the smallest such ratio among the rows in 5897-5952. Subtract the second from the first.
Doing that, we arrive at 0.14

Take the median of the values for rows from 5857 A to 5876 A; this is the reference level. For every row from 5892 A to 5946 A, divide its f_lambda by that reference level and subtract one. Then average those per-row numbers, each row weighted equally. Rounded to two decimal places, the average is -0.04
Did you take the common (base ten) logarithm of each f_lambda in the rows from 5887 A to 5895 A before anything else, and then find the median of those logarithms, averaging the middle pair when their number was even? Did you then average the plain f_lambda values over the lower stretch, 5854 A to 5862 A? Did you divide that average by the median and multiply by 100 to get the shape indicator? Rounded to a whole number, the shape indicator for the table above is 1000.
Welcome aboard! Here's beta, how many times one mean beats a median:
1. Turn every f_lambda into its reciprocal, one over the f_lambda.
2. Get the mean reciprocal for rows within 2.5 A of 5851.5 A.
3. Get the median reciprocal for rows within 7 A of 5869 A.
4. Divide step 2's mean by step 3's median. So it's 1.10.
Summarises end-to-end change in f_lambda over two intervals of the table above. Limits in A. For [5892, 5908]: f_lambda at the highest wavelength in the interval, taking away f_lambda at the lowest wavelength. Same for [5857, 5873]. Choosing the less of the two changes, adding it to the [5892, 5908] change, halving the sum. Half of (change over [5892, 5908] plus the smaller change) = 1.0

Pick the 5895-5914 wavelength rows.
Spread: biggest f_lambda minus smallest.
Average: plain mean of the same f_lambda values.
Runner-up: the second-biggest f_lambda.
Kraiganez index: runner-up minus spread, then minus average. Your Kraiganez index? -2.3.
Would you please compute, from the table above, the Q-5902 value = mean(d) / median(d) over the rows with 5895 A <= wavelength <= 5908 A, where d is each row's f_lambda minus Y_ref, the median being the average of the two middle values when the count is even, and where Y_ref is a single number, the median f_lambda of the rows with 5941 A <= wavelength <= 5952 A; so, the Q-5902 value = 1.18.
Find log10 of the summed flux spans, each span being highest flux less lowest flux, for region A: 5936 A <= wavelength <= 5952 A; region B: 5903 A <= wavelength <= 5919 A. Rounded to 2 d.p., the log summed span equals 0.74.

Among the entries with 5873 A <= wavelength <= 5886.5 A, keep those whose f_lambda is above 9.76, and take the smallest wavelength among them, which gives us 5874.33 A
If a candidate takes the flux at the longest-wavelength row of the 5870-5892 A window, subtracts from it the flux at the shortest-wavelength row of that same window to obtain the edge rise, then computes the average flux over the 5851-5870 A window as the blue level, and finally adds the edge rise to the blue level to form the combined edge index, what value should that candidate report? 7.8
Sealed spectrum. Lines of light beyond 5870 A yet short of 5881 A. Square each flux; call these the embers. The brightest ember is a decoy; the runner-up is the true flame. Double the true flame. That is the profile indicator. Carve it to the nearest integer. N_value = 212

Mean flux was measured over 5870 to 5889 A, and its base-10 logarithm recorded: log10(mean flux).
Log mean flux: 0.99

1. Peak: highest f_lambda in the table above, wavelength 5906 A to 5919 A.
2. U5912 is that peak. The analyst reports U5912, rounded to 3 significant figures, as 11.1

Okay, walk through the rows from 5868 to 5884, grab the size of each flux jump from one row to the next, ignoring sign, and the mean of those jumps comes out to 0.4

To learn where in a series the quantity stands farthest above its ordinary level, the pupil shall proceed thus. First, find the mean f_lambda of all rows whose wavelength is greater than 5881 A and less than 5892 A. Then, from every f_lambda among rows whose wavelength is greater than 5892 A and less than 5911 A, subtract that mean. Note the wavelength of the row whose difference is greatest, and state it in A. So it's 5909.60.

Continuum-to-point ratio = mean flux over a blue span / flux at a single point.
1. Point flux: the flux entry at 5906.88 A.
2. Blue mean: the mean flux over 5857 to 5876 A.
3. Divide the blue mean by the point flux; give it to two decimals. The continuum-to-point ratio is 1.06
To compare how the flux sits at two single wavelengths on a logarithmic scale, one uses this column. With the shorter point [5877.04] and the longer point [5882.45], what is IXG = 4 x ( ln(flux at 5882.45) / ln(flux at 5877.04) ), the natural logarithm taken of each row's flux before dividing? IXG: 3.93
